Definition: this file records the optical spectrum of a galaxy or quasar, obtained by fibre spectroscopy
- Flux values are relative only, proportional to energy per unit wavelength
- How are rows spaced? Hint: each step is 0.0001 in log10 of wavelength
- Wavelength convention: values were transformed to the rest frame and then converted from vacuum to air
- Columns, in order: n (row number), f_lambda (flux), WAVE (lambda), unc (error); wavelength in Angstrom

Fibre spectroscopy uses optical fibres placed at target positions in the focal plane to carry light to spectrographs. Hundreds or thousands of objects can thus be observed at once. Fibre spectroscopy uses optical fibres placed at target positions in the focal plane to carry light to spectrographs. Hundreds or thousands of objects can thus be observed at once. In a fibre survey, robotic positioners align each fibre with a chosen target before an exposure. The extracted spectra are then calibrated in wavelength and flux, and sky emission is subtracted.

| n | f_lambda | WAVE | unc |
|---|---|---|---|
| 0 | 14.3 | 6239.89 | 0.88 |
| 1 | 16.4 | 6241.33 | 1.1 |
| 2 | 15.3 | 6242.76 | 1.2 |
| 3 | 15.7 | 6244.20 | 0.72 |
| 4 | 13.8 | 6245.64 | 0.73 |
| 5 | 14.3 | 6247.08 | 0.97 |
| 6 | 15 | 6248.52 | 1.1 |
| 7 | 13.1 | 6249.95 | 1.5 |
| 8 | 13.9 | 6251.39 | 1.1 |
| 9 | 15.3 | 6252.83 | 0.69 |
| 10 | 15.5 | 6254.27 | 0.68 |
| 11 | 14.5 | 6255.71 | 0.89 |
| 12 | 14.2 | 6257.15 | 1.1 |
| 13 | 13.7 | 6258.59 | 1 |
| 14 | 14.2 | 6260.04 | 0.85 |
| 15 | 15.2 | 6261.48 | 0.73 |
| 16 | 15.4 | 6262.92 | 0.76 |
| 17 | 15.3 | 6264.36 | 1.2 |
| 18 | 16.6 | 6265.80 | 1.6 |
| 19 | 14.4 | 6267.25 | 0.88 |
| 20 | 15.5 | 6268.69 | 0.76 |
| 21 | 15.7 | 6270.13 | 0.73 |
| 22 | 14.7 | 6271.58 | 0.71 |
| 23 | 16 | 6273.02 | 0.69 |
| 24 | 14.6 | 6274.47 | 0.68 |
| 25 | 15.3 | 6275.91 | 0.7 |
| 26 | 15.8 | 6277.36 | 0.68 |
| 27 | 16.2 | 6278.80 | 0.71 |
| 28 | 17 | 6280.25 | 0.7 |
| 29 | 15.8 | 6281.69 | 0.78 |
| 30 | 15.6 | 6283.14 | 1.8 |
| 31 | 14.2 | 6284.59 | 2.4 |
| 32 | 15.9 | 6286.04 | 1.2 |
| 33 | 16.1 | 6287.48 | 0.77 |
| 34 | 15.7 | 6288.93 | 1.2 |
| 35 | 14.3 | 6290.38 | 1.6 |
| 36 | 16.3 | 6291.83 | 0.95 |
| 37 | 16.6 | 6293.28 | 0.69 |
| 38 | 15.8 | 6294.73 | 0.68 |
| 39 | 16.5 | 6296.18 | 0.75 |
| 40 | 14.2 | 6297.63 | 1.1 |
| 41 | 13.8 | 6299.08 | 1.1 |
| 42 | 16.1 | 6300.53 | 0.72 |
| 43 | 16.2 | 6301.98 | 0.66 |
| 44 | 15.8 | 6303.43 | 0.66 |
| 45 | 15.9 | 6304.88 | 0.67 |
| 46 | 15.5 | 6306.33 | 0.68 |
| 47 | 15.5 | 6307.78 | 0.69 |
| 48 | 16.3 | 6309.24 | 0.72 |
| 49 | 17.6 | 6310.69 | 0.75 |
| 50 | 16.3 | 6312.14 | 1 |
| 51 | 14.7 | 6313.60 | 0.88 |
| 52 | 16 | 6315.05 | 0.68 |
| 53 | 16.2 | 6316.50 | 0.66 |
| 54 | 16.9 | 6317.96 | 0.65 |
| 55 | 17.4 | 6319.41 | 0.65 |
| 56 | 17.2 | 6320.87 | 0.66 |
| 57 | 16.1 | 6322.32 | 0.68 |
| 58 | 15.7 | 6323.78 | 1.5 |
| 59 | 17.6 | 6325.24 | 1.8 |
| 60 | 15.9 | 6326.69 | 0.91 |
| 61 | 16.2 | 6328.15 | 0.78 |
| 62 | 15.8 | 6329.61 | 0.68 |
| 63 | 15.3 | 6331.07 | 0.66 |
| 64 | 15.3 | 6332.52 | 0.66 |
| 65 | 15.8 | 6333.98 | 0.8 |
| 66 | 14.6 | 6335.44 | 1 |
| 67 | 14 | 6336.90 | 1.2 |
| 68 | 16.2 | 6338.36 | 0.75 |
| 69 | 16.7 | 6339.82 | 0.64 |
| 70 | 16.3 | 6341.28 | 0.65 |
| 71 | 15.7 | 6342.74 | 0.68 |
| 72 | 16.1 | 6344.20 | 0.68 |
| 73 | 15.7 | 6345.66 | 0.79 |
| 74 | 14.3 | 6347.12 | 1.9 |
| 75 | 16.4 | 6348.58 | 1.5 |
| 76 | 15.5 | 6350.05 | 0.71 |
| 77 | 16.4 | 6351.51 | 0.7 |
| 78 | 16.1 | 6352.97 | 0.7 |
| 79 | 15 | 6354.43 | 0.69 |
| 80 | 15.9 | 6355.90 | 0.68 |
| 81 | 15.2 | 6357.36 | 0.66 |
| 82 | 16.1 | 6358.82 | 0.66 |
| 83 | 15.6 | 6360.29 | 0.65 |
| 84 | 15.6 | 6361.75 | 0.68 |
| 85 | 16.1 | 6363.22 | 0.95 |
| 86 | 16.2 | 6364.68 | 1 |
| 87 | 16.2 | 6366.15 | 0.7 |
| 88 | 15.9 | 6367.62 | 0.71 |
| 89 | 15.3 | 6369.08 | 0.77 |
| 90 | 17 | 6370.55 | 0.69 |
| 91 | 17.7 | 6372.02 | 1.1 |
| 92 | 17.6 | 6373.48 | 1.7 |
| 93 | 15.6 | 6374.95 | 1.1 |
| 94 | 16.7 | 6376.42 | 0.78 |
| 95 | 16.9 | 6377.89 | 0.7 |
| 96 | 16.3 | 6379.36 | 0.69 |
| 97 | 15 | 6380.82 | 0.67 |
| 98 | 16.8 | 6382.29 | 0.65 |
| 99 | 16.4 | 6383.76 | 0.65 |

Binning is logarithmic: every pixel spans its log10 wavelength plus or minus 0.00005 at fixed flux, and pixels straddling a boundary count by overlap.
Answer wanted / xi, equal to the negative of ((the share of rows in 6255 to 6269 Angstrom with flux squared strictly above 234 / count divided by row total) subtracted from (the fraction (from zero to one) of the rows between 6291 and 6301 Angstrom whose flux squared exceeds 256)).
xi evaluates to -0.2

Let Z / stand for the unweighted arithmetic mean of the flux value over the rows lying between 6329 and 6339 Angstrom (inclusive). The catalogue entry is 15.3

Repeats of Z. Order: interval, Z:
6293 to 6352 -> 15.9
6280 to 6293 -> 15.7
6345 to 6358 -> 15.6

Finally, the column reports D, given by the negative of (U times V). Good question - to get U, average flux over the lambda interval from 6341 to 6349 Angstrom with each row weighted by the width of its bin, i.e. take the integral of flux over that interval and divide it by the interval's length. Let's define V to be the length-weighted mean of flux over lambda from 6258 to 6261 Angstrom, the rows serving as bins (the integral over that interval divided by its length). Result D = -220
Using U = 15.7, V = 14.0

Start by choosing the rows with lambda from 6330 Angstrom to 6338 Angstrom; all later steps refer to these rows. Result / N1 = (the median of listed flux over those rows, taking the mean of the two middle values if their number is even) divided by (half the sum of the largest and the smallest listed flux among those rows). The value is 1.03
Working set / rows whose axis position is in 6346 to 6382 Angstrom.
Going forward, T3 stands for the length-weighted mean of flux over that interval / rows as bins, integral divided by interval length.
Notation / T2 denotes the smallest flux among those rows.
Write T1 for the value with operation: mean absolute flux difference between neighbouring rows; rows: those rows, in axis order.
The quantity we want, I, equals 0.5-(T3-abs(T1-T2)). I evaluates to -2.0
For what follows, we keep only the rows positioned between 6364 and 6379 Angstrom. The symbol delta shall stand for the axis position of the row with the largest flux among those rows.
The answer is 6372.02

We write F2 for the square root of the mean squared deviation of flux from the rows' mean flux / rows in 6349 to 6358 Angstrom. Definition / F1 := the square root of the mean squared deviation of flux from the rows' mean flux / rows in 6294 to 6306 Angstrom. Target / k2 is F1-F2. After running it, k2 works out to 0.42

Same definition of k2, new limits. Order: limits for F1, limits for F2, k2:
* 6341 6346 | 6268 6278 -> -0.24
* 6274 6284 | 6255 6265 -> 0.08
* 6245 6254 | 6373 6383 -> -0.06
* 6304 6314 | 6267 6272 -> 0.30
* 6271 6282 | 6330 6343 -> -0.06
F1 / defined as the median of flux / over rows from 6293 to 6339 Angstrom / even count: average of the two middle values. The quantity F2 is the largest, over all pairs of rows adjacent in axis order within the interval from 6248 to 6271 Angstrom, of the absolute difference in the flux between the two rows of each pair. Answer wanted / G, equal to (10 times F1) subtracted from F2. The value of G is -157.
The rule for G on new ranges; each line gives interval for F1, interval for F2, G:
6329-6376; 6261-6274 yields -156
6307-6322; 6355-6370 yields -162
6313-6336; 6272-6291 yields -158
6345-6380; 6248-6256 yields -159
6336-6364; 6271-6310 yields -157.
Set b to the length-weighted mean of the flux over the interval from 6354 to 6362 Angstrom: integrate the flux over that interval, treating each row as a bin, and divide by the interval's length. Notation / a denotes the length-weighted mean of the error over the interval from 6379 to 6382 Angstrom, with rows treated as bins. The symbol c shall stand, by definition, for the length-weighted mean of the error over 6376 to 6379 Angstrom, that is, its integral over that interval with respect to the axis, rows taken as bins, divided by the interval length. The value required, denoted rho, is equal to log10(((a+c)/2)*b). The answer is 1.04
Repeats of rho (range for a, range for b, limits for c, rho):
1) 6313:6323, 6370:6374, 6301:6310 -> 1.08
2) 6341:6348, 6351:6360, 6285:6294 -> 1.22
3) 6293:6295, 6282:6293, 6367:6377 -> 1.11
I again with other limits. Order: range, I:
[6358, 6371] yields -0.6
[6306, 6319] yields -1.9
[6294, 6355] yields -2.4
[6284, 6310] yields -2.1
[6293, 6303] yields -2.4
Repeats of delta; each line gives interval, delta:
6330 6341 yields 6339.82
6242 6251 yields 6244.20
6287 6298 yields 6293.28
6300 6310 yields 6309.24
